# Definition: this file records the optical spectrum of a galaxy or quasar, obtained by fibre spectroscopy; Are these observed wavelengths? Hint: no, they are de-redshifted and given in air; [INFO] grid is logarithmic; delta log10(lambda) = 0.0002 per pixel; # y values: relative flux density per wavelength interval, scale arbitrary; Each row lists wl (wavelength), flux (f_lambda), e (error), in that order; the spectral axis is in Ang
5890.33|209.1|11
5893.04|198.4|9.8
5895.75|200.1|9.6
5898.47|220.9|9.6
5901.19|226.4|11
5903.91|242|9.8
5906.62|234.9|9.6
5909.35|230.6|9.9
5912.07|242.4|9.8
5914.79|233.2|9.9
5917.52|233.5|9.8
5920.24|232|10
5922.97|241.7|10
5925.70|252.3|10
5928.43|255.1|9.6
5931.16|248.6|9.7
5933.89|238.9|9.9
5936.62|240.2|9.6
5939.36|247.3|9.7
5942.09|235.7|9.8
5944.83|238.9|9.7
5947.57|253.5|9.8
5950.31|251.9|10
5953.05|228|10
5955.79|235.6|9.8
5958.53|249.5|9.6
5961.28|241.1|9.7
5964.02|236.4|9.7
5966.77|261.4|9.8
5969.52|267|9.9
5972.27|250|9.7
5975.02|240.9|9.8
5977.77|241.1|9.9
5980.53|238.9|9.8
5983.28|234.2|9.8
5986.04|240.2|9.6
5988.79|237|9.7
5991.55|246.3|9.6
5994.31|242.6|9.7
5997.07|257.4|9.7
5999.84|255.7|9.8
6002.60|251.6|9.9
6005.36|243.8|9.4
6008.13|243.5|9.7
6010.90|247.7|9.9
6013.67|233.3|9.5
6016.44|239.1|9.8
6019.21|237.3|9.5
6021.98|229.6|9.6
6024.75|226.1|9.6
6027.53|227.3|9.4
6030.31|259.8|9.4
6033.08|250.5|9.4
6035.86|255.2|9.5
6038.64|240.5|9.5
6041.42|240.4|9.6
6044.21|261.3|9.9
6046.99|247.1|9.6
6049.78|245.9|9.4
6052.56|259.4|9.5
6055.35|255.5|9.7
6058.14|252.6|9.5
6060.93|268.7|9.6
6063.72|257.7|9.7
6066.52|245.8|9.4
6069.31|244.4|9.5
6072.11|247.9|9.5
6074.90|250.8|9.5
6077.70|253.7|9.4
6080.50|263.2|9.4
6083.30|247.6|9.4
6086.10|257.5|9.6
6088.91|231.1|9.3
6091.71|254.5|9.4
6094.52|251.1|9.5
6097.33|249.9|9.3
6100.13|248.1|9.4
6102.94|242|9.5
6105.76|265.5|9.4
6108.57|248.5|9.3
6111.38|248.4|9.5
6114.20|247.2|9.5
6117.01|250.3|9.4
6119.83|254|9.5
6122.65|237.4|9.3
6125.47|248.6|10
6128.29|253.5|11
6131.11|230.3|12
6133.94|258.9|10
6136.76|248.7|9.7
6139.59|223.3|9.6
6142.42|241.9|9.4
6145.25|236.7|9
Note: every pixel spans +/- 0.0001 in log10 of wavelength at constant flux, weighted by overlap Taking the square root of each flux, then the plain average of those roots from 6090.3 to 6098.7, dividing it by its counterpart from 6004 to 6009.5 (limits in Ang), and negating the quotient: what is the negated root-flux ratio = -1.02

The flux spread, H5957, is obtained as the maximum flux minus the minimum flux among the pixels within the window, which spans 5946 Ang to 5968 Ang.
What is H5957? 33.4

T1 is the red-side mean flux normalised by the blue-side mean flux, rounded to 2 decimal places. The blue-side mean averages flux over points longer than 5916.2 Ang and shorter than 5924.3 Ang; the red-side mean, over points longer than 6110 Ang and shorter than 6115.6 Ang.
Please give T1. 1.05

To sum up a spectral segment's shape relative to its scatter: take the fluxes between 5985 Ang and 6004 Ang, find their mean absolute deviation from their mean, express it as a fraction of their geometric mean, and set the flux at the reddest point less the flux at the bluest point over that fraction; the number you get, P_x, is 430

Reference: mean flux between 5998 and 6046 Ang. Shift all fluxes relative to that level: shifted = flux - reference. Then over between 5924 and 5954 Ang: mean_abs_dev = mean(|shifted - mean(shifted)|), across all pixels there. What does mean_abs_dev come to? 7.5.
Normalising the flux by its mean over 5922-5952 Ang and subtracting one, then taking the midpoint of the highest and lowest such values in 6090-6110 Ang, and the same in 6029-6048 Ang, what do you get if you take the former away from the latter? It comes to -0.012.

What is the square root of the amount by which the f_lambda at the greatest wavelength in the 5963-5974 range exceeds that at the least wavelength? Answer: 3.7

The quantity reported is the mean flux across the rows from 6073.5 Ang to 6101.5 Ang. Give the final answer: 251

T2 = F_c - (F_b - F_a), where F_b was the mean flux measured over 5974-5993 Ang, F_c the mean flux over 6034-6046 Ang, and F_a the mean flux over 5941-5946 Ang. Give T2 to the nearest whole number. 247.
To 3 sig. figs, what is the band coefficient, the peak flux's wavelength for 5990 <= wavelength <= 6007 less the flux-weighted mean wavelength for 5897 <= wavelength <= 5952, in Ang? 72.3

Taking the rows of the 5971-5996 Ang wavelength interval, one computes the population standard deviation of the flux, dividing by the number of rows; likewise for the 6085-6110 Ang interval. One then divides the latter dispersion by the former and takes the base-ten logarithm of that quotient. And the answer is 0.31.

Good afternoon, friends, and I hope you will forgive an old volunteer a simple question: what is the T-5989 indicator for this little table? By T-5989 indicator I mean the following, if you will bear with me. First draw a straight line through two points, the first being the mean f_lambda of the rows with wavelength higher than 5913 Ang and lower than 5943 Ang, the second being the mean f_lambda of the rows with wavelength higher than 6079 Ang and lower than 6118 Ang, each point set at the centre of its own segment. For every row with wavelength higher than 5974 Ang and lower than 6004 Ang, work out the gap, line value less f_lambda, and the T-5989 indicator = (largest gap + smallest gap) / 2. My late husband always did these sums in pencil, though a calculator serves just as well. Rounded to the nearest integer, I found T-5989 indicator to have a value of -1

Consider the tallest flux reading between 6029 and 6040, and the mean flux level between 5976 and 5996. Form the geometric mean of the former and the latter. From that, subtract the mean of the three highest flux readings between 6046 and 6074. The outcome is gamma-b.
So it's -12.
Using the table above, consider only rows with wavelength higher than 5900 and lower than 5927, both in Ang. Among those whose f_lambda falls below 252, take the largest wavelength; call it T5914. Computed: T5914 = 5922.97 Ang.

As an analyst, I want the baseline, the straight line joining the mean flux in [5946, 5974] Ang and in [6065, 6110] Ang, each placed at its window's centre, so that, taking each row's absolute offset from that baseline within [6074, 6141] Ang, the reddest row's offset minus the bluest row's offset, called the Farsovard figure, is 27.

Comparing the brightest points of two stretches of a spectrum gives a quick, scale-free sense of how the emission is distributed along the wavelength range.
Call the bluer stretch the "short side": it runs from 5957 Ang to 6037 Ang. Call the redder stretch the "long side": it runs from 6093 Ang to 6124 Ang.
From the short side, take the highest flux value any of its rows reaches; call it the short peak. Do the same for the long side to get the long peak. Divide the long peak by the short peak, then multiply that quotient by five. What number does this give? 4.97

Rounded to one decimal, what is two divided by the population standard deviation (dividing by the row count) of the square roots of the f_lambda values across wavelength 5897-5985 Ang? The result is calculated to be 6.2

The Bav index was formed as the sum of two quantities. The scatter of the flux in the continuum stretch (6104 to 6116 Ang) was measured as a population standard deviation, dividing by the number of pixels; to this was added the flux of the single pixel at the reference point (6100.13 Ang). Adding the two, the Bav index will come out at 256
